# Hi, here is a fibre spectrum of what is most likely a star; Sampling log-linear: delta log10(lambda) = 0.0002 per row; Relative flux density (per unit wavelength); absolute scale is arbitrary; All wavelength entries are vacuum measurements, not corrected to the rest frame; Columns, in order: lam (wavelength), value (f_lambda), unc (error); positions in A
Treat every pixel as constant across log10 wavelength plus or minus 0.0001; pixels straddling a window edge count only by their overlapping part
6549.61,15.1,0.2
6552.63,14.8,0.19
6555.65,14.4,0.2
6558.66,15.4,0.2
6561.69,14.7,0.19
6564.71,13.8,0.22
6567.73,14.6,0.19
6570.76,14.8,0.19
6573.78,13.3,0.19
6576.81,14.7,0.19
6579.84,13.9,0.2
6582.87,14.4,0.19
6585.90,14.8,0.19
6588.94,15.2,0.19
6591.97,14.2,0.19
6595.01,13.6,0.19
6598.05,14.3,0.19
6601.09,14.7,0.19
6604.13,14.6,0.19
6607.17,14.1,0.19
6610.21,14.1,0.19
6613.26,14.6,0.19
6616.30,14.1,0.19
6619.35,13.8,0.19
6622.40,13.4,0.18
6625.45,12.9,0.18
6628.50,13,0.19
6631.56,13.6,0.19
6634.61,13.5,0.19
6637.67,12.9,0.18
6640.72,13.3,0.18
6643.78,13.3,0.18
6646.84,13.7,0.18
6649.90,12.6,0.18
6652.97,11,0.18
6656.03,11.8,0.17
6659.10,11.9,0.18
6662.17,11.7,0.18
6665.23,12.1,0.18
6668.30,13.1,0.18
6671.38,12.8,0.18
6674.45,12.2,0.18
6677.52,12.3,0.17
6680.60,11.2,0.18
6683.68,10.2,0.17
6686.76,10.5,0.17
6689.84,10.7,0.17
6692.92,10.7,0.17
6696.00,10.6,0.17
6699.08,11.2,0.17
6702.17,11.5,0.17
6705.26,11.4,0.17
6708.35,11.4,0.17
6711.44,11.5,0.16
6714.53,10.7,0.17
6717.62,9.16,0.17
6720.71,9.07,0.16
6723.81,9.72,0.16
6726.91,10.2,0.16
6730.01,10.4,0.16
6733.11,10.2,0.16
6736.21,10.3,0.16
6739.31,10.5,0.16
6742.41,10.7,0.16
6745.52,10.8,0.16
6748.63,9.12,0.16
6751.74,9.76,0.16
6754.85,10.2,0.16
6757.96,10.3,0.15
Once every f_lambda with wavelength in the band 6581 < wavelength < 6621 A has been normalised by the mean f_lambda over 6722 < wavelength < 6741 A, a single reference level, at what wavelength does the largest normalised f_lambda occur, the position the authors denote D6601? 6588.94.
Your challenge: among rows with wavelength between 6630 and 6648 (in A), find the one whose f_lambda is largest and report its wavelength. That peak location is 6646.84 A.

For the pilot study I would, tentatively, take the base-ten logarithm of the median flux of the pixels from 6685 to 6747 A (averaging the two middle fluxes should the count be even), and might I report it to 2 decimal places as 1.03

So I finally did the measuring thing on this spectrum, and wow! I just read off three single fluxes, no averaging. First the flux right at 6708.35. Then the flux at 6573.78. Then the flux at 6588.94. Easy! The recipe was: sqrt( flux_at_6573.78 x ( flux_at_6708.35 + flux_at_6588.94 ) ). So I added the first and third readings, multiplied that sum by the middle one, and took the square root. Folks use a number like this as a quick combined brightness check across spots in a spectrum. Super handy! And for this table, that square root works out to 18.8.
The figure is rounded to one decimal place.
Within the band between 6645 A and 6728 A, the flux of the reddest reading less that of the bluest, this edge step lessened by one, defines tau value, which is -4.5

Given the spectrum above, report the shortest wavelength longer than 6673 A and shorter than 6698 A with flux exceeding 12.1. 6674.45 A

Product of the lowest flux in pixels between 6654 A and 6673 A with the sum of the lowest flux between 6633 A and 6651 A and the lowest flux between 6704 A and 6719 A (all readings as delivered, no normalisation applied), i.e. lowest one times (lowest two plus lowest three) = 255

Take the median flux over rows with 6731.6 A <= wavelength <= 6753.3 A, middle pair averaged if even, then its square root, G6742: 3.2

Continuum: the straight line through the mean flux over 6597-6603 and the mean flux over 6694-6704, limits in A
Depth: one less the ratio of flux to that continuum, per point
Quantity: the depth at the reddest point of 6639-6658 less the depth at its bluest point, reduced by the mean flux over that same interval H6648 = -12.5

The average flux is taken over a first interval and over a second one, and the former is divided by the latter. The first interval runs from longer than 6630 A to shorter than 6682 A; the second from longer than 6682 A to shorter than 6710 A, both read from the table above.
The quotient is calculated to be 1.15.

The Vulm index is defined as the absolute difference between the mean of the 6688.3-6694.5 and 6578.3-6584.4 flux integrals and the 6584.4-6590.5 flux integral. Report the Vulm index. 15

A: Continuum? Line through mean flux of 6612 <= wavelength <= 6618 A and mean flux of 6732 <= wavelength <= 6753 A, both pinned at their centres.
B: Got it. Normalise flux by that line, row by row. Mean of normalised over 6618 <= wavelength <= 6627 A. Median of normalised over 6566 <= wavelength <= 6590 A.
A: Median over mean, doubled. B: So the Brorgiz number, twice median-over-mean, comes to 1.98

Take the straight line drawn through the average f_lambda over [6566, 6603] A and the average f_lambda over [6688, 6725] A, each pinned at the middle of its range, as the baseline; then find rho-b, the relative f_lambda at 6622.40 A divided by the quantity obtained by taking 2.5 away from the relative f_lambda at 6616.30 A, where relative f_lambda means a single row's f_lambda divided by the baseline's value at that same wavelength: -0.700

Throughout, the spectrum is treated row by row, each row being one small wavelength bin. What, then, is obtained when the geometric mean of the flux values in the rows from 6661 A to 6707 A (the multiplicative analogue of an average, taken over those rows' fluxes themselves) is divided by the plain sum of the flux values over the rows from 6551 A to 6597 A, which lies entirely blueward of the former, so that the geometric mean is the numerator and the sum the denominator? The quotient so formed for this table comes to 0.053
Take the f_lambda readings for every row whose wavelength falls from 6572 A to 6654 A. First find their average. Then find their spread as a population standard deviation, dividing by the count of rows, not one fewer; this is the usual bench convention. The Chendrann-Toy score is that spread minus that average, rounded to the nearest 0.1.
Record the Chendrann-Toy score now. -12.9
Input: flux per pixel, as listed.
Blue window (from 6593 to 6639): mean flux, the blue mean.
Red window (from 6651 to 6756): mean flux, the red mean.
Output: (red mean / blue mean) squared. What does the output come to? 0.62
